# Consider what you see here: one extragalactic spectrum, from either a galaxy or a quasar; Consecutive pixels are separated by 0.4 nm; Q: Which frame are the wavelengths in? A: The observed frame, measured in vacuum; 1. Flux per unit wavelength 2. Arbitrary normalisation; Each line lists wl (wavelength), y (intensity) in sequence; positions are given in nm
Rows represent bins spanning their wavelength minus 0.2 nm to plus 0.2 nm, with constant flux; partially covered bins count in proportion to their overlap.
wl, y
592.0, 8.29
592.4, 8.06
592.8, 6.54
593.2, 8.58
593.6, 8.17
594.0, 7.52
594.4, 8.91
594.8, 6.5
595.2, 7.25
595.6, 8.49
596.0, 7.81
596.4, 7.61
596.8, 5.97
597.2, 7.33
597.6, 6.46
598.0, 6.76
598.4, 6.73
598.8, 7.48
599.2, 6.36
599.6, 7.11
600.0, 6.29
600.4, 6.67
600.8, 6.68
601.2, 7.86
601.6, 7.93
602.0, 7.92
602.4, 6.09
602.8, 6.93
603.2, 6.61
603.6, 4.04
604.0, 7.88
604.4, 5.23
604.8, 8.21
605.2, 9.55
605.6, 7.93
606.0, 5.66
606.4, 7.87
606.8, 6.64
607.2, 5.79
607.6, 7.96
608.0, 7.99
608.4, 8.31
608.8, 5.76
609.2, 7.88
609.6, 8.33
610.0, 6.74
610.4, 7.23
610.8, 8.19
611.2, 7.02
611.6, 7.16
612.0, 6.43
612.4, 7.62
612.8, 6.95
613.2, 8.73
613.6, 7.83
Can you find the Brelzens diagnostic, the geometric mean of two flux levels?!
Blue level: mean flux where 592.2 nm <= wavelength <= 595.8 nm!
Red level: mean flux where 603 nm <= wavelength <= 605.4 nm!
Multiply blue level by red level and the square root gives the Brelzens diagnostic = 7.34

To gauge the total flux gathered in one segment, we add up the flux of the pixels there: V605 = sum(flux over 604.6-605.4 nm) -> 17.8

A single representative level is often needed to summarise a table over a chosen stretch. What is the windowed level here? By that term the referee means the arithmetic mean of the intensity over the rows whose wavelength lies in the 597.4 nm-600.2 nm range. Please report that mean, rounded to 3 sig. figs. 6.74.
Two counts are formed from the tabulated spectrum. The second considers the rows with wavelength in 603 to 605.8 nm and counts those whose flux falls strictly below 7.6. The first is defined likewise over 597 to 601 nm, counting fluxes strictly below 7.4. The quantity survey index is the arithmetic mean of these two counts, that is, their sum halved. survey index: 6.0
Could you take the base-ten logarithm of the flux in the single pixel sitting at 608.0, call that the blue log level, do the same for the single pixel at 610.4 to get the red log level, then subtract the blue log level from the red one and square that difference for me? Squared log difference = 0.0019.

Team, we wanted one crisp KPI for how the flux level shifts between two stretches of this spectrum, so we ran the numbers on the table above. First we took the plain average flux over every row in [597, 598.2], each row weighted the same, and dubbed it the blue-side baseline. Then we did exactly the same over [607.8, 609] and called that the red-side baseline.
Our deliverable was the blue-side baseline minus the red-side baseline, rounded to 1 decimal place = -0.5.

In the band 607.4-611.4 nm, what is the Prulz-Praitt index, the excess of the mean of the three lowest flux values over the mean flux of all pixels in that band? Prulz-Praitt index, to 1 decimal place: -1.0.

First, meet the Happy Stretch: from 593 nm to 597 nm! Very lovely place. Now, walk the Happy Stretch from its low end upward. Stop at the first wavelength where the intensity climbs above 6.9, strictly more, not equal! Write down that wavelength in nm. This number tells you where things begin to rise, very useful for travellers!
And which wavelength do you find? 593.2 nm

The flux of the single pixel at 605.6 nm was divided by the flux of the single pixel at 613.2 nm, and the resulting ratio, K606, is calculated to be 0.91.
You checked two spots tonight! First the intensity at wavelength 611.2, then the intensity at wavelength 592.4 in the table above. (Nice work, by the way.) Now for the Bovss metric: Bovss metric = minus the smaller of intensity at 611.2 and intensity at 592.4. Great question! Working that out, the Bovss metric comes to -7.0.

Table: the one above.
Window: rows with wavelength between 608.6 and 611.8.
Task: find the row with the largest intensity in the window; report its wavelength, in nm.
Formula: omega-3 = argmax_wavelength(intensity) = 609.6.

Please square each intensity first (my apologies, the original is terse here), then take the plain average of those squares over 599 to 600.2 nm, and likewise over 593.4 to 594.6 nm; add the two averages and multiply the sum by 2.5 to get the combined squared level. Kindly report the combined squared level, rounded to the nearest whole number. 278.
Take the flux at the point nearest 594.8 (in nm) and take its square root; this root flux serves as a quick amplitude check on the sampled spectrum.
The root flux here 2.55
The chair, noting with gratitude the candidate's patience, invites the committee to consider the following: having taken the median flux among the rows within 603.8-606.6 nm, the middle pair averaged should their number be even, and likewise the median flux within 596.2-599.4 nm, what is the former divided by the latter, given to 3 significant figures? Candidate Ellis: 1.17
